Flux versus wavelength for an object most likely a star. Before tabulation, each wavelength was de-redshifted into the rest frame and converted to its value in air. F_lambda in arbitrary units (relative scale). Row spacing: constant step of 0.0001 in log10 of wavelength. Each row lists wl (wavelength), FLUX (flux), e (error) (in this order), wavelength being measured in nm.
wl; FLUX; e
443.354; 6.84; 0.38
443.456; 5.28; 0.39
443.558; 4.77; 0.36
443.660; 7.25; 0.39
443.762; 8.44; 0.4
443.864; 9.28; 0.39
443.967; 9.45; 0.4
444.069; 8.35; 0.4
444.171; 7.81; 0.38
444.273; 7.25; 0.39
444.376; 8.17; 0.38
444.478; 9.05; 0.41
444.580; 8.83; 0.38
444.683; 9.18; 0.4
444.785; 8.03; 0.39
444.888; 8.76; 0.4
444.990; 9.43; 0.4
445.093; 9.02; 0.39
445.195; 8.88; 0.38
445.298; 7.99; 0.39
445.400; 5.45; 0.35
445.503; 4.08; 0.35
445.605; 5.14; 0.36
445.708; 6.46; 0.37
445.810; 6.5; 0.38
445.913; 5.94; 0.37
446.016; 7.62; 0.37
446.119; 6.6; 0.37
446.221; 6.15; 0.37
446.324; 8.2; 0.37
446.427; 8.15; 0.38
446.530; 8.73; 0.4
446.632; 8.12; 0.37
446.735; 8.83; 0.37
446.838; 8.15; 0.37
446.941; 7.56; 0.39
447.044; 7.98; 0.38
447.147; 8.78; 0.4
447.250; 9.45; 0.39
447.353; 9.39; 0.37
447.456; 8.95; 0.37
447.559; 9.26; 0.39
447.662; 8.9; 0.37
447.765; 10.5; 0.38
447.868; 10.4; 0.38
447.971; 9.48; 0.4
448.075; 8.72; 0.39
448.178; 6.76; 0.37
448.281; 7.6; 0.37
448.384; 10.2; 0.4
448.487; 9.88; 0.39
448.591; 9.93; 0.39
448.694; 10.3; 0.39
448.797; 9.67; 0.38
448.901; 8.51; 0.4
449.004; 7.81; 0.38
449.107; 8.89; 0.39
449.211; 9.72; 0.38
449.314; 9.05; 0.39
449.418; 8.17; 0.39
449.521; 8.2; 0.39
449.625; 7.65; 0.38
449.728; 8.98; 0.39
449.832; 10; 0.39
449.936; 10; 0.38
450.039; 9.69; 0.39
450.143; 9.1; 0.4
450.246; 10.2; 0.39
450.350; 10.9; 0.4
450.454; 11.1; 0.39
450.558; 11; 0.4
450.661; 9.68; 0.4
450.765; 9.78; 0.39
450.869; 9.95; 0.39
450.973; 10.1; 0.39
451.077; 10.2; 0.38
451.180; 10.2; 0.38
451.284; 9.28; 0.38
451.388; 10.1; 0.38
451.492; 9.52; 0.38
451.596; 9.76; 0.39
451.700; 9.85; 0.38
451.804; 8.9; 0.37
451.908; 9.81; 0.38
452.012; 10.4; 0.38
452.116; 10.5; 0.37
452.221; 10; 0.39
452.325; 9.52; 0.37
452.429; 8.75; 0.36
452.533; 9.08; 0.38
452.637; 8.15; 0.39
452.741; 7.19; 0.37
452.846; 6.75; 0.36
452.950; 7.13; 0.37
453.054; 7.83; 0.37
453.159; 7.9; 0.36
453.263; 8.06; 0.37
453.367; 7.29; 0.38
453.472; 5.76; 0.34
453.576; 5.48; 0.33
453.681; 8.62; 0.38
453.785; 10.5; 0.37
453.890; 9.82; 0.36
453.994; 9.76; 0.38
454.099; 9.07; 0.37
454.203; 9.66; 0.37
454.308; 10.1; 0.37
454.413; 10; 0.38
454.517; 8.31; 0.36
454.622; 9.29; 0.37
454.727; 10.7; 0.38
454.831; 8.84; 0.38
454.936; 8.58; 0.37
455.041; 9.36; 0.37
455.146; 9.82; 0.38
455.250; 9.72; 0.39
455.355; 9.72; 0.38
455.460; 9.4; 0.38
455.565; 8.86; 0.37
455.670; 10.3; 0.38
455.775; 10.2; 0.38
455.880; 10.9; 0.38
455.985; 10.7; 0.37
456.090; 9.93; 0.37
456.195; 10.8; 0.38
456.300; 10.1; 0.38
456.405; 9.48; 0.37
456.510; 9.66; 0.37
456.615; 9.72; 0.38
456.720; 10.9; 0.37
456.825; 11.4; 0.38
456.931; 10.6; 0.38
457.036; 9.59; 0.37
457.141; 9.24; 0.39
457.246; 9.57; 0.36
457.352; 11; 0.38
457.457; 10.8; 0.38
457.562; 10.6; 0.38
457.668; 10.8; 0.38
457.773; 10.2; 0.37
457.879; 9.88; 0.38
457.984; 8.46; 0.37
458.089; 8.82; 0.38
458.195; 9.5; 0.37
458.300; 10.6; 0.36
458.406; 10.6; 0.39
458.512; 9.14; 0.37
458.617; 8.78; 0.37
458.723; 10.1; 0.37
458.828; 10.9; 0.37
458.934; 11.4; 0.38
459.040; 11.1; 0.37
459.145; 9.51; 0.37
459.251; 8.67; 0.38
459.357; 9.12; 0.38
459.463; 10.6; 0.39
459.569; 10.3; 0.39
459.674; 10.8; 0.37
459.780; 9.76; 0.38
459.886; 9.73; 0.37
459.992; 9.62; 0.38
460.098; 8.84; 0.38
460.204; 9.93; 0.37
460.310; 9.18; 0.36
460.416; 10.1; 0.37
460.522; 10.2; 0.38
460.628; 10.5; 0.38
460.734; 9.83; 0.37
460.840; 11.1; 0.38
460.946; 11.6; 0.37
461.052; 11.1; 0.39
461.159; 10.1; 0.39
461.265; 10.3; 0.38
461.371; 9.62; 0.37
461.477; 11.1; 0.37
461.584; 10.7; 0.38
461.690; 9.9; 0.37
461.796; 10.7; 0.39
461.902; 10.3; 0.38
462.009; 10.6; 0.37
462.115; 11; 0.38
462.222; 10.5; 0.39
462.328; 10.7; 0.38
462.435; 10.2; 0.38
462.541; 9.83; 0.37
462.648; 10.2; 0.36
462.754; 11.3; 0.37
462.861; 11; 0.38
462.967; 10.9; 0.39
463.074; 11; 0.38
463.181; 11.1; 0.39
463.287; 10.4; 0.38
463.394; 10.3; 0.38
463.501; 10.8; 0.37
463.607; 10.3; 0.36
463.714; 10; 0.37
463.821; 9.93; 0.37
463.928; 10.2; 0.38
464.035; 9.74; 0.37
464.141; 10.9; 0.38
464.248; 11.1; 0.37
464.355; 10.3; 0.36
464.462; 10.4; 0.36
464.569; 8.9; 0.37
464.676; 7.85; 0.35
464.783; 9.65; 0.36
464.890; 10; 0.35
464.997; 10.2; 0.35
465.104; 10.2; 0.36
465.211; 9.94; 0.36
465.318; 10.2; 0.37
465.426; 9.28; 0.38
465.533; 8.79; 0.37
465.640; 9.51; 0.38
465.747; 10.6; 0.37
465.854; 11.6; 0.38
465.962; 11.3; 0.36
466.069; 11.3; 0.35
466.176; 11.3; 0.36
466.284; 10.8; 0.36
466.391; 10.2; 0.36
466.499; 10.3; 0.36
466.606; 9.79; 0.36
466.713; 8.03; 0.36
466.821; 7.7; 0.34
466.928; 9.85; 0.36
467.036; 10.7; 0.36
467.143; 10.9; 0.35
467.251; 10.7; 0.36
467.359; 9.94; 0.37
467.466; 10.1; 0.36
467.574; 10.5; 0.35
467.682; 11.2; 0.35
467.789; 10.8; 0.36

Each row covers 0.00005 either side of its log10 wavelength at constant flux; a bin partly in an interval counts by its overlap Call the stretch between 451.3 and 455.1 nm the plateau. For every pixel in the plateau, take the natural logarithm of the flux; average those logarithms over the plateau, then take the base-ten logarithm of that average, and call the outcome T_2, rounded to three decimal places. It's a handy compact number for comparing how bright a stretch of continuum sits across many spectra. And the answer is 0.337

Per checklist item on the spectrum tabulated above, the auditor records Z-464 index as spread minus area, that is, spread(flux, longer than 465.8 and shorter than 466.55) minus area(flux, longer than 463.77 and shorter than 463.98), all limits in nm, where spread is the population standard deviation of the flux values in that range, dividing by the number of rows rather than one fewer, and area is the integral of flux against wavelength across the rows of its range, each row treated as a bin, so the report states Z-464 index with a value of -1.6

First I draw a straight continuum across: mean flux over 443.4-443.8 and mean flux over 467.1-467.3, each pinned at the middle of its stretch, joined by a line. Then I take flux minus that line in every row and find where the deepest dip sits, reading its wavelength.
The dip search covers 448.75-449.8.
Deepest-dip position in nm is 449.625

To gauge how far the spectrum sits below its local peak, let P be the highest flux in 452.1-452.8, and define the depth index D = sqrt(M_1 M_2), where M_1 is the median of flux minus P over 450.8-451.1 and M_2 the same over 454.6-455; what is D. 0.76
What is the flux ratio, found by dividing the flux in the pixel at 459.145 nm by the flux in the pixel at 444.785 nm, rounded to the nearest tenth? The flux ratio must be 1.2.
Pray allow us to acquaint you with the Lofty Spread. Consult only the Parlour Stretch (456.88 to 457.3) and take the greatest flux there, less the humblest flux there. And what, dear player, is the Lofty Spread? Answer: 1.4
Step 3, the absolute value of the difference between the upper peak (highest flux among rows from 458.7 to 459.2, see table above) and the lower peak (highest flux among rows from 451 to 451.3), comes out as 1.2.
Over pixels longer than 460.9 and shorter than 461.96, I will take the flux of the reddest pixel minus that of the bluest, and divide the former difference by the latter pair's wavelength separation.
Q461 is -1.4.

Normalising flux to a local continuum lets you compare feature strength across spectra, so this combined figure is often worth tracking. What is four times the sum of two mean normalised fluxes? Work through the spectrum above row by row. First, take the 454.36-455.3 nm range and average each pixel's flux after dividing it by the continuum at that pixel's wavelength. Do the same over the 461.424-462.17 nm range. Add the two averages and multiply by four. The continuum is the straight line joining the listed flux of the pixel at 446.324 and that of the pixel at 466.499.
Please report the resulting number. 8.47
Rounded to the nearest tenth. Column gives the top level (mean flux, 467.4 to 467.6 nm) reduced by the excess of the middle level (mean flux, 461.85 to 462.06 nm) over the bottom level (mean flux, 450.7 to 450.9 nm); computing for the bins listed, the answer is 9.7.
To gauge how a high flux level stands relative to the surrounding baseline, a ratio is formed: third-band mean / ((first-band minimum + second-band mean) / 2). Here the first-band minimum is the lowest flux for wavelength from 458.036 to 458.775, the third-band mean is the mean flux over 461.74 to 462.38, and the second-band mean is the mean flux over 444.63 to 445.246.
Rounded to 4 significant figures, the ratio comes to 1.204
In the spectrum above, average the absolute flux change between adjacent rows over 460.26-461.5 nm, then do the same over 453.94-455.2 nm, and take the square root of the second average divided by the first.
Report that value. 1.10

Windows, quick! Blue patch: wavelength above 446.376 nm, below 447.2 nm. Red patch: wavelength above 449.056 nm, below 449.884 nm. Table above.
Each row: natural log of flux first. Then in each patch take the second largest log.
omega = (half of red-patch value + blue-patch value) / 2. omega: 1.65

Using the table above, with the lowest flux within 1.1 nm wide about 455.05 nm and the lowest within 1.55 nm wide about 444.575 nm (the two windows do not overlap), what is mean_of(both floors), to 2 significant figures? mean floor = 7.8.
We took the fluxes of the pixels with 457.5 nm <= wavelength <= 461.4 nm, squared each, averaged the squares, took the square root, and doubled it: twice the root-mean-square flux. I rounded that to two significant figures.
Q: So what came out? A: 20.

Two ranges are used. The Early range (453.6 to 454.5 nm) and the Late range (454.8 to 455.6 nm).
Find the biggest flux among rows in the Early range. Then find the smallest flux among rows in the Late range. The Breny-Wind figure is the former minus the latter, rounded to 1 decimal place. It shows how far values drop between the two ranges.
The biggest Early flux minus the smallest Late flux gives 1.9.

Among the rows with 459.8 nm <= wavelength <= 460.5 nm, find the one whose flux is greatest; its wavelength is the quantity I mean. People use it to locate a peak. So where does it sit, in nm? 460.416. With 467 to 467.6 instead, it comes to 467.143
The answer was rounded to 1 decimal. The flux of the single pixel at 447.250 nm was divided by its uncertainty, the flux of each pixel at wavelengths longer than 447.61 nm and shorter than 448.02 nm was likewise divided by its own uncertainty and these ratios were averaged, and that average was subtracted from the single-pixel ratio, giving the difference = -1.5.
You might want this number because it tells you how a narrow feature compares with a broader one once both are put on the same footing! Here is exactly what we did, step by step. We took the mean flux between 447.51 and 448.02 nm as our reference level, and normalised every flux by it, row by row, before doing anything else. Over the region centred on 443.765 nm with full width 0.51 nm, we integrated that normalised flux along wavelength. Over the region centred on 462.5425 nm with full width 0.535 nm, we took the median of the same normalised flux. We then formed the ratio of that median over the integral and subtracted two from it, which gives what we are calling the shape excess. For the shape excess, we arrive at 0.55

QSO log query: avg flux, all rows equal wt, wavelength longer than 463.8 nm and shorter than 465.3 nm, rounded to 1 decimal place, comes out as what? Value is 10.0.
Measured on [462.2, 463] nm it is 10.6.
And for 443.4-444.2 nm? 7.6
